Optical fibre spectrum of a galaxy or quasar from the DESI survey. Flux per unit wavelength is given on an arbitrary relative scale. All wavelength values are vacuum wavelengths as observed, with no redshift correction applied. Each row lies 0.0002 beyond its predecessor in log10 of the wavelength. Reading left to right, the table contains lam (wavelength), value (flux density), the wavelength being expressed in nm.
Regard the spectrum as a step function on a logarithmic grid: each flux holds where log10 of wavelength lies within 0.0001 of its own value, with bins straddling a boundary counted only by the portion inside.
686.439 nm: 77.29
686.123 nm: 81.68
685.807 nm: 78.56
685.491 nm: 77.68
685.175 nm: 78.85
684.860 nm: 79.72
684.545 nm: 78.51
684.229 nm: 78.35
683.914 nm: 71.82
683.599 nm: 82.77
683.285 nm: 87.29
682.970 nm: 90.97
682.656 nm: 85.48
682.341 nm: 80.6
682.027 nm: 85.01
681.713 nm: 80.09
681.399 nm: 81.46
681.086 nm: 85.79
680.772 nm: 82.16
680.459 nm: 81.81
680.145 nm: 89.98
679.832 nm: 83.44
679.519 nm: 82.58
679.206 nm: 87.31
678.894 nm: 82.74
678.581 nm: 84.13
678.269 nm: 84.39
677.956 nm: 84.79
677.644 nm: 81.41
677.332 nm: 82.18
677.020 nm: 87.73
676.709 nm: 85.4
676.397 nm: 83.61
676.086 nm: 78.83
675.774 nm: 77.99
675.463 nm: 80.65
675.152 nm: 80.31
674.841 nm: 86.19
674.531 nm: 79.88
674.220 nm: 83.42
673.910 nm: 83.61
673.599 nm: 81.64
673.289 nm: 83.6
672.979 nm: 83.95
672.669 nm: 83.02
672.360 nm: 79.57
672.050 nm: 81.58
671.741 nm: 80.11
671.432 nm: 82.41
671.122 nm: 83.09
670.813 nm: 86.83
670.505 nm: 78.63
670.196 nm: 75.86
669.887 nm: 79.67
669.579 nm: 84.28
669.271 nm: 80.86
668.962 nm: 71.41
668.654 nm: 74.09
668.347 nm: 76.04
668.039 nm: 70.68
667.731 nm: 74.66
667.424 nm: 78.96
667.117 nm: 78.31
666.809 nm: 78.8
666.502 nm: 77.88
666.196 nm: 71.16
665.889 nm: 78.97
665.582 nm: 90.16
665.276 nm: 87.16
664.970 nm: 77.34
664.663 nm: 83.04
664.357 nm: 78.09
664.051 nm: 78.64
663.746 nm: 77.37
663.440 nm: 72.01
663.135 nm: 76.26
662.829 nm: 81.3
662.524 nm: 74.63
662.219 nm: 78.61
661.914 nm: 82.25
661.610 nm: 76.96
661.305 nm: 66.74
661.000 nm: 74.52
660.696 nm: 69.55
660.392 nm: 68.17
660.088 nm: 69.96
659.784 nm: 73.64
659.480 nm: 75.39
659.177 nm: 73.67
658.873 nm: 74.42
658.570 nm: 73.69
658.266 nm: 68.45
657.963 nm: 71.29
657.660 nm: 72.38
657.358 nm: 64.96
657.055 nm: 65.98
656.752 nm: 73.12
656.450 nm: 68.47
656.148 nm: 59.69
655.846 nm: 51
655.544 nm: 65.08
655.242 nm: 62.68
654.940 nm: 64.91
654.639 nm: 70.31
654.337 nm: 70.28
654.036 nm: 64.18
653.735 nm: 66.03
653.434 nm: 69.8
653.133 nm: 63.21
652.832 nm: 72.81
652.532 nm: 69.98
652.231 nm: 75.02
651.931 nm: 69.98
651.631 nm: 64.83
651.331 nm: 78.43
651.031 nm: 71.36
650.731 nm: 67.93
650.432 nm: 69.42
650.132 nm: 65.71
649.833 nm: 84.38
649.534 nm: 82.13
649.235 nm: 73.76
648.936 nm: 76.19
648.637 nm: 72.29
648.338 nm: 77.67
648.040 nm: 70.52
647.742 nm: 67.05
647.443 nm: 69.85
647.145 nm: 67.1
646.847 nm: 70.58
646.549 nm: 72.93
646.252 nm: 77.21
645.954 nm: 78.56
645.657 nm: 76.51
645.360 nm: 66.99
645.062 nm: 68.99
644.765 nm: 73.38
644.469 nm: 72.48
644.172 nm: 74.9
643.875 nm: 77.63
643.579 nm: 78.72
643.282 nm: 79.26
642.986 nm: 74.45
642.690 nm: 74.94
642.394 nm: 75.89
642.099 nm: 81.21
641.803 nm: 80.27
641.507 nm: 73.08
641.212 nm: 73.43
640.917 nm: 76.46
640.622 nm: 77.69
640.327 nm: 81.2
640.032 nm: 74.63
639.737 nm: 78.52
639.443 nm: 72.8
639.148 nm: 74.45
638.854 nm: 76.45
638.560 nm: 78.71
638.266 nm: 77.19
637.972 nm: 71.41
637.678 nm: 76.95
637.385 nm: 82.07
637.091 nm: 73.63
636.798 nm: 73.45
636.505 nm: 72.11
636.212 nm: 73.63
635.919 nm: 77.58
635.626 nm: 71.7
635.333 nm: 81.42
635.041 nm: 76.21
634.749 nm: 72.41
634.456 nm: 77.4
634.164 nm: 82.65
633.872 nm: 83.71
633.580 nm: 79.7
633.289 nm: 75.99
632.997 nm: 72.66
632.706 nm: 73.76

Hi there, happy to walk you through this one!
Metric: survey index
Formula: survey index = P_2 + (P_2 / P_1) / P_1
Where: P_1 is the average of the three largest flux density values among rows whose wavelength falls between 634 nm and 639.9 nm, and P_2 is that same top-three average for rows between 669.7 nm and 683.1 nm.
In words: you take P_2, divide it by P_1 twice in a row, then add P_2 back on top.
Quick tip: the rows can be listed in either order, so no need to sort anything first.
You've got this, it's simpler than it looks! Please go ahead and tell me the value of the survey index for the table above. 89.6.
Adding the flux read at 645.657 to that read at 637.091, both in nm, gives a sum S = 150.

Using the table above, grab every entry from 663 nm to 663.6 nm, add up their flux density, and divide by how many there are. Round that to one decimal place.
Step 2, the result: 74.1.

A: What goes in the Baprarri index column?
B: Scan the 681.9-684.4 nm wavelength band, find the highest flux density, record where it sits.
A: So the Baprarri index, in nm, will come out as 682.970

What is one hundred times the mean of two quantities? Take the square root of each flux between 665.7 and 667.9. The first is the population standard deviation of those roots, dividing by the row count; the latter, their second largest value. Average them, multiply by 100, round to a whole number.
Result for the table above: 452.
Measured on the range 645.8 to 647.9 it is 452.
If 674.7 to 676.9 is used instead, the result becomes 470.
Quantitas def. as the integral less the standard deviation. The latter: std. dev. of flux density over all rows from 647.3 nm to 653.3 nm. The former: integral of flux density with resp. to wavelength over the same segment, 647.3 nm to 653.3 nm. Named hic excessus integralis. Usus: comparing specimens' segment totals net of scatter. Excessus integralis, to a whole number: 427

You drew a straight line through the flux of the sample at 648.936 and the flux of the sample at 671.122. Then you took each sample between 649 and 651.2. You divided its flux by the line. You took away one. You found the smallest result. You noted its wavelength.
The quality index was 650.132 nm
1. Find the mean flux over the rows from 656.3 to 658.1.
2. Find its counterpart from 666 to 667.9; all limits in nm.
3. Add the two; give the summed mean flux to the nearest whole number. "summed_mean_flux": 146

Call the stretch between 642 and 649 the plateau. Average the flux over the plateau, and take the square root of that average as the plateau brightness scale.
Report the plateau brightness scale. 8.6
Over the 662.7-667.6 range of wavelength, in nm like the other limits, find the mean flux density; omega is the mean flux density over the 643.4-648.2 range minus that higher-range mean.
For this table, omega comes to -6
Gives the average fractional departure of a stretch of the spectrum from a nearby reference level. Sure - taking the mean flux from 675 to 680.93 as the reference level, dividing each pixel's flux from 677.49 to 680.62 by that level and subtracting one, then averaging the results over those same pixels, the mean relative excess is 0.012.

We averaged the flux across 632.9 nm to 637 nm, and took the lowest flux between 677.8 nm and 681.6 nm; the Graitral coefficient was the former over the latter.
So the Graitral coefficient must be 0.94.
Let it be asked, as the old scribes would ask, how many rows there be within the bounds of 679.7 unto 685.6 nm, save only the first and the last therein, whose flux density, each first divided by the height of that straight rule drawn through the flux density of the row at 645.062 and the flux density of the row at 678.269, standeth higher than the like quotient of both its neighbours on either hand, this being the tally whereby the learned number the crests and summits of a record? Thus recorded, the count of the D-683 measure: 5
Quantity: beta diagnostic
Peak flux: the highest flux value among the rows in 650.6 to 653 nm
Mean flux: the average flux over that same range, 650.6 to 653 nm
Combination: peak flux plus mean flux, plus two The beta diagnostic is 152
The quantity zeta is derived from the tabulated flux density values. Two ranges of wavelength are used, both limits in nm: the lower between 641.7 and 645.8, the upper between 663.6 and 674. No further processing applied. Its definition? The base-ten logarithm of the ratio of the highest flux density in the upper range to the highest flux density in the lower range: 0.045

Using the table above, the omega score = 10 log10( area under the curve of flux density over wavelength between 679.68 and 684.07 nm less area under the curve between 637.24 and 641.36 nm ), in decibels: 17.1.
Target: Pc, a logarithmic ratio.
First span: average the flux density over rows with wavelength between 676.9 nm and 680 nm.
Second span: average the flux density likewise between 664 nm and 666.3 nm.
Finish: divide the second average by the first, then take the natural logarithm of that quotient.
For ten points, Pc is -0.04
